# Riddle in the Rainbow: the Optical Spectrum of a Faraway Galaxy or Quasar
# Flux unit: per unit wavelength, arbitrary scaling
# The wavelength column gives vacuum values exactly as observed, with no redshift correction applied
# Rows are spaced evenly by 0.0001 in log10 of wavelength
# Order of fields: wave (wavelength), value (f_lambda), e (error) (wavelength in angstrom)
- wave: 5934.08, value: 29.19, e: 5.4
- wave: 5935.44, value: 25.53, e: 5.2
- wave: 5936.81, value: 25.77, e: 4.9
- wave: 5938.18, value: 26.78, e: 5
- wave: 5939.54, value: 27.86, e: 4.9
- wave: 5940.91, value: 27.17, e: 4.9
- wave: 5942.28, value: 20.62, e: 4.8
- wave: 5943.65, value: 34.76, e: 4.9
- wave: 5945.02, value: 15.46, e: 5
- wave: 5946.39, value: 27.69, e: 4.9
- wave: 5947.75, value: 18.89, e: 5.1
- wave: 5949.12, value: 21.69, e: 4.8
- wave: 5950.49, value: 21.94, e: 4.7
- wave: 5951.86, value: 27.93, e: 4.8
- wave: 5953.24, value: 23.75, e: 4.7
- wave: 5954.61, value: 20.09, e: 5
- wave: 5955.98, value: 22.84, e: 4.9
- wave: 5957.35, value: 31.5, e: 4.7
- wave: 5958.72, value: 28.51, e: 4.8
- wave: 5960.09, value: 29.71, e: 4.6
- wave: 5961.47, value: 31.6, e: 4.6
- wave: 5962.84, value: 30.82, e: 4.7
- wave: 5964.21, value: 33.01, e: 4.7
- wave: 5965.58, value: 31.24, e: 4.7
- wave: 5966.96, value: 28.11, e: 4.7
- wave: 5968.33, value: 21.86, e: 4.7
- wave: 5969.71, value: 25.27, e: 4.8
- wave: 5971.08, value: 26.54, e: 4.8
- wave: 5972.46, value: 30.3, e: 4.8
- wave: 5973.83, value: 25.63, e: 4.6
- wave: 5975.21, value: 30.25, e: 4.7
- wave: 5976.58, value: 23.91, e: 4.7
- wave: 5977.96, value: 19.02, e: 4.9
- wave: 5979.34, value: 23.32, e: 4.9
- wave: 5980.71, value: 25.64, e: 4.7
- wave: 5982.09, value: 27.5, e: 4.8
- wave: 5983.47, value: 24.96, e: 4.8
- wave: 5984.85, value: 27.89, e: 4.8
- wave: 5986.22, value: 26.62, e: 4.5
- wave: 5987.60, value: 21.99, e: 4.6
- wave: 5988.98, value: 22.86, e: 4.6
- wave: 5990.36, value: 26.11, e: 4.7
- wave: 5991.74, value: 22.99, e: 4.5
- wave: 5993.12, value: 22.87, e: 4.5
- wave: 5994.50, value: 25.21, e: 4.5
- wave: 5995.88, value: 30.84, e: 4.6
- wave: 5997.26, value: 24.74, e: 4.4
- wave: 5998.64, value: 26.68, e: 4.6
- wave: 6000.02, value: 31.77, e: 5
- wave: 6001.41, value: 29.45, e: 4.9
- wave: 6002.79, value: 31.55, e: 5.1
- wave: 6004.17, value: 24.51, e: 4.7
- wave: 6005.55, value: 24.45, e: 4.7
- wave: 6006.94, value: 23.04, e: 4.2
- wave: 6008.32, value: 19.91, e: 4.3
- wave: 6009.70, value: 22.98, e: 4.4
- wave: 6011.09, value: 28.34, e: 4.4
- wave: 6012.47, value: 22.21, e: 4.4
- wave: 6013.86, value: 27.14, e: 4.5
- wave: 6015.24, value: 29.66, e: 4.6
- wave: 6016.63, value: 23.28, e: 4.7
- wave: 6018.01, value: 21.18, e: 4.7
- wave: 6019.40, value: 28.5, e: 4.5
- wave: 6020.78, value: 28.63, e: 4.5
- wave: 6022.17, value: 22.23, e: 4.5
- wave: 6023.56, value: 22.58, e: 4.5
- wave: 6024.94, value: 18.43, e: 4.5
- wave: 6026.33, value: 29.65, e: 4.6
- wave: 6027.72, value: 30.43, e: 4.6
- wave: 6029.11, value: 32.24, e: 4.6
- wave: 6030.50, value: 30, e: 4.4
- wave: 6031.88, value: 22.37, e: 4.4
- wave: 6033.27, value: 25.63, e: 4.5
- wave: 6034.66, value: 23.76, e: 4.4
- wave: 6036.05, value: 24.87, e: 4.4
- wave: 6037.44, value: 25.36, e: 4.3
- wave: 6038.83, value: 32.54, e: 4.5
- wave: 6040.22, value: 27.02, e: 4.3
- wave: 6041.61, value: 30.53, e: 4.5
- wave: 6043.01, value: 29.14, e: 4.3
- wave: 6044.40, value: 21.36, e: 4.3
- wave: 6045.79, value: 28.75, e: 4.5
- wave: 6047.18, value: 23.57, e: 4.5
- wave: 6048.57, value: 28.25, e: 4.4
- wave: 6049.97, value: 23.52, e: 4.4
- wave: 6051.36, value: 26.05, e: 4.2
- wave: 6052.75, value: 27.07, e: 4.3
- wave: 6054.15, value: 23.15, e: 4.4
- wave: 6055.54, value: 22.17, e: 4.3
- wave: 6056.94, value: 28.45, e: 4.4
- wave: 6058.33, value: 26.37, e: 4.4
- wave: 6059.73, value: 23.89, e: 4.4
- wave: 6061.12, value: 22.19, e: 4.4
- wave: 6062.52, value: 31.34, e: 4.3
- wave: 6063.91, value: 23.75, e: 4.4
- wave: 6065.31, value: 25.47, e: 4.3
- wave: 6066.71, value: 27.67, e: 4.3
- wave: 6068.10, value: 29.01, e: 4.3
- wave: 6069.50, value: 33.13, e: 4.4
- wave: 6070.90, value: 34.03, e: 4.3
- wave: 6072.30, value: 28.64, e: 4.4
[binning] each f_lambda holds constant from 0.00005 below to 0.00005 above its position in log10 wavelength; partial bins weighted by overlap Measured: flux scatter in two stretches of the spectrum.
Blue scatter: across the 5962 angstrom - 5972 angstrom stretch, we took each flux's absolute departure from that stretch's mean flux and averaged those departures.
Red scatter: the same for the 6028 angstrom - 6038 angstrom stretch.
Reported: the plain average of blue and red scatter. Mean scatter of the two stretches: 2.9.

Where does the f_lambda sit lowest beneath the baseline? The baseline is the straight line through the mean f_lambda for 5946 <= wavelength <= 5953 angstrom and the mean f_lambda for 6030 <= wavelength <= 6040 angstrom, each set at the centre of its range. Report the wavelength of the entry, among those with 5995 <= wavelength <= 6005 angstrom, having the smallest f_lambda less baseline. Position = 6004.17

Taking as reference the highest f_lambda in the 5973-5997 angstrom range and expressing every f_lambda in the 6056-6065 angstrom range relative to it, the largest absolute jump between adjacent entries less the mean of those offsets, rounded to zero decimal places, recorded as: 14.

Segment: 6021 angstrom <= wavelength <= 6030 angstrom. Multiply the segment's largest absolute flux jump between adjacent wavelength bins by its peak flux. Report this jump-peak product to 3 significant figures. 362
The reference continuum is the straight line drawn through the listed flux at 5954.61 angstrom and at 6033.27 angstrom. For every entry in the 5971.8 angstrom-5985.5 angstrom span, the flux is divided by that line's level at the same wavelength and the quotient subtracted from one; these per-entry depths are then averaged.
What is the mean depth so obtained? -0.19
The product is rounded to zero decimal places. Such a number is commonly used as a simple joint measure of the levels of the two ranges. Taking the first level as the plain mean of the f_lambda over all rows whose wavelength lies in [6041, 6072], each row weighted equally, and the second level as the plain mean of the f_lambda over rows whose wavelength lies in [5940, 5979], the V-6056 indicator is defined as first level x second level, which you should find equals 698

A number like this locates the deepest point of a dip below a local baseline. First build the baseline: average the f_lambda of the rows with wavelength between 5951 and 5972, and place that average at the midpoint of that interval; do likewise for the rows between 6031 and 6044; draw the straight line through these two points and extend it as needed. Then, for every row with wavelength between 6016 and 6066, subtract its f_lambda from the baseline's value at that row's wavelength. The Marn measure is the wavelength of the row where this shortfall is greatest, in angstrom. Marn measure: 6024.94 angstrom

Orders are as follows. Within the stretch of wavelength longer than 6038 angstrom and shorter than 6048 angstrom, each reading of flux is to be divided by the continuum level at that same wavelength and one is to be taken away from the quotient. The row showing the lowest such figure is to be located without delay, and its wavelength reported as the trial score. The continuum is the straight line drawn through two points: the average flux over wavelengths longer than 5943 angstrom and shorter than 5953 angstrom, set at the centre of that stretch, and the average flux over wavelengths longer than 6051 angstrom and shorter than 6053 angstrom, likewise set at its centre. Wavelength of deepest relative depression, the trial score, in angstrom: 6044.40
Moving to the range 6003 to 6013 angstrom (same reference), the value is 6008.32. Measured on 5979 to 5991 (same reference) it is 5987.60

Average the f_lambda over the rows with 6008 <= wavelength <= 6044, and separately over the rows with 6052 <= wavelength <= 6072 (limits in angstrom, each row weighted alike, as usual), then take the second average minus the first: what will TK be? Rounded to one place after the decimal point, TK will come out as 0.9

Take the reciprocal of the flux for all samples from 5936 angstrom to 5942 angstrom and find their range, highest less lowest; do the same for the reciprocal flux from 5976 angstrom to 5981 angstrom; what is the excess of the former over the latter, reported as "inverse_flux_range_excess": -0.011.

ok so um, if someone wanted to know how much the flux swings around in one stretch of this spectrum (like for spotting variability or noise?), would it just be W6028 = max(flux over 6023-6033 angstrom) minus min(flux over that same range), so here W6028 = 14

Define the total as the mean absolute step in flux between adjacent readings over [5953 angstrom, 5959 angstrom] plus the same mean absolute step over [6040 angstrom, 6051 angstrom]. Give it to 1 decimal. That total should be 9.5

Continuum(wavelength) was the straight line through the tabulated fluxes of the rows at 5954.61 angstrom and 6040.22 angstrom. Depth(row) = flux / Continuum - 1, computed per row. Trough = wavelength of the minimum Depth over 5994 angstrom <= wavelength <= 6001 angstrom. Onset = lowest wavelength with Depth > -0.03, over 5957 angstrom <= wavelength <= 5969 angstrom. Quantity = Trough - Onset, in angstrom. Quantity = 39.9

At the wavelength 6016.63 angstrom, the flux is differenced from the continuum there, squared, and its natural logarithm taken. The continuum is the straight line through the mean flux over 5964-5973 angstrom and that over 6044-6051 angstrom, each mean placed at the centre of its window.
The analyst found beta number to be 2.2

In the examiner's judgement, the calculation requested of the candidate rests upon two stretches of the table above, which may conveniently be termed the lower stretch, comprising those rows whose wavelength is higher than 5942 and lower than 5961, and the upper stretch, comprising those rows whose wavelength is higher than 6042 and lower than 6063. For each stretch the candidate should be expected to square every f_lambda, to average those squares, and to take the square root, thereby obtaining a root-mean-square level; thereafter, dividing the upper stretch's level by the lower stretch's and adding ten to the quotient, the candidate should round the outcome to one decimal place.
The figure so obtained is 11.0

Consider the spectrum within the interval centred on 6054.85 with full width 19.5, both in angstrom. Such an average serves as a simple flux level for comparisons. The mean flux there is 25.61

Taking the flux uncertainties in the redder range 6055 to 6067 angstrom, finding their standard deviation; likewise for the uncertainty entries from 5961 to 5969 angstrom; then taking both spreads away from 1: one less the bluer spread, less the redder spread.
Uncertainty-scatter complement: 0.91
